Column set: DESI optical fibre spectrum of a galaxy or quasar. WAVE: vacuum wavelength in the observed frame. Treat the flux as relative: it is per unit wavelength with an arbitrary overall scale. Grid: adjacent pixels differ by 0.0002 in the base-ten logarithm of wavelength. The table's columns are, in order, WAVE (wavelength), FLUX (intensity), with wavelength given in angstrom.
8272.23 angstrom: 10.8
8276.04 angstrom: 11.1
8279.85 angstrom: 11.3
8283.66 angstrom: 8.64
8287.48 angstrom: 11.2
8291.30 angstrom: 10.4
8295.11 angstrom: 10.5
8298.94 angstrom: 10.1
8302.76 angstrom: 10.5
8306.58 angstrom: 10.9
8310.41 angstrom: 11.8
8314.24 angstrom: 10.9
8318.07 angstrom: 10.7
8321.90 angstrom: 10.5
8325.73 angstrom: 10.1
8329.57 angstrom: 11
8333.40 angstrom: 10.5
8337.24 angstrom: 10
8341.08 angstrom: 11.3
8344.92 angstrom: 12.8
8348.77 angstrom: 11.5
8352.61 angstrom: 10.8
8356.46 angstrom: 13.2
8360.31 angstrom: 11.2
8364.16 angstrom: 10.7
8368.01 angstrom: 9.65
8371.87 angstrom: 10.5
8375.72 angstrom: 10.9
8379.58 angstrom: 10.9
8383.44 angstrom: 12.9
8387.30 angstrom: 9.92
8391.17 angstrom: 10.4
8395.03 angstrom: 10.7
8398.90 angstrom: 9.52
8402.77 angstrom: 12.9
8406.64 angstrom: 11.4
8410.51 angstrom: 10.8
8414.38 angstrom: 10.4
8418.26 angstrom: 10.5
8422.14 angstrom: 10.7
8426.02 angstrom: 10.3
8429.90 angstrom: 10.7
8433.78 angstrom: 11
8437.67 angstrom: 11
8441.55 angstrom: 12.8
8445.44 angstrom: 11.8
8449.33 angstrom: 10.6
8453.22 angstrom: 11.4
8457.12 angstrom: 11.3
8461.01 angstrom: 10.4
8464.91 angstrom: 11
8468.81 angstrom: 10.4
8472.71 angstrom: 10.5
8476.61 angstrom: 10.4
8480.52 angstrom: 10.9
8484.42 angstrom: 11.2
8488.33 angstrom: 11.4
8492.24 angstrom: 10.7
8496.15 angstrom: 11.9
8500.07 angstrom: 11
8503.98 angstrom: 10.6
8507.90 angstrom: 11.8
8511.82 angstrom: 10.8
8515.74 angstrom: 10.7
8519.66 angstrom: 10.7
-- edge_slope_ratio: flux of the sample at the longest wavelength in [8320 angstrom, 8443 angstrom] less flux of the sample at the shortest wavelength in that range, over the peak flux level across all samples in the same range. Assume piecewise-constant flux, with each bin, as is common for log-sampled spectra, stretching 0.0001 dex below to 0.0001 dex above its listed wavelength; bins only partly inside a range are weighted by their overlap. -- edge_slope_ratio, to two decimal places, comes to 0.17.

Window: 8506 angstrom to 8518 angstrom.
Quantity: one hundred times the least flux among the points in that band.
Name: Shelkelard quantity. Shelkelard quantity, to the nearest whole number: 1070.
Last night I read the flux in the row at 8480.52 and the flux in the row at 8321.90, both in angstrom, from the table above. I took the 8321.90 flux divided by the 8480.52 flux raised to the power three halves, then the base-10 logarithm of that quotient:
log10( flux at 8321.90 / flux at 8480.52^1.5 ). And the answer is -0.535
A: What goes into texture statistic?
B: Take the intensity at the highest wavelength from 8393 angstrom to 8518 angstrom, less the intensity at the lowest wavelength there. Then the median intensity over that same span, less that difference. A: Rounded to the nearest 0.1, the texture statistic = 10.8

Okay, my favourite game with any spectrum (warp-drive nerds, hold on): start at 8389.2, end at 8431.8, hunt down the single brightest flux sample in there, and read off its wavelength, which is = 8402.77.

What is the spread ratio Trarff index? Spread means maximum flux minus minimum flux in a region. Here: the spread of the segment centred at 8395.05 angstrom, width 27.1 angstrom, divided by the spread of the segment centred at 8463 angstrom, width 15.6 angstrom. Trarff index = 3.8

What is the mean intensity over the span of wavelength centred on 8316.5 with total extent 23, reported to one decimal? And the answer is 10.8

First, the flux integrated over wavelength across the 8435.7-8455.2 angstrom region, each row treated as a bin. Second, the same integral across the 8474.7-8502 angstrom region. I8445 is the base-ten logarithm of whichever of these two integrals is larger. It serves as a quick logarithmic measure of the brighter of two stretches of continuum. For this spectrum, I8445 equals 2.48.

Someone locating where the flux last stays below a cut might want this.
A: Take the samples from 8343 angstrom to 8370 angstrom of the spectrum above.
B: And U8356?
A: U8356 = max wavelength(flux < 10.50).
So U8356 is 8368.01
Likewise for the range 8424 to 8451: 8426.02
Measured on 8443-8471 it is 8468.81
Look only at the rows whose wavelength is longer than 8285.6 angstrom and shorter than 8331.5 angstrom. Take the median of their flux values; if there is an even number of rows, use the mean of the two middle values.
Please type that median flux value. 10.6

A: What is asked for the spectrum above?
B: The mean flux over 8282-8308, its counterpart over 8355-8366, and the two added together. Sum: 22.0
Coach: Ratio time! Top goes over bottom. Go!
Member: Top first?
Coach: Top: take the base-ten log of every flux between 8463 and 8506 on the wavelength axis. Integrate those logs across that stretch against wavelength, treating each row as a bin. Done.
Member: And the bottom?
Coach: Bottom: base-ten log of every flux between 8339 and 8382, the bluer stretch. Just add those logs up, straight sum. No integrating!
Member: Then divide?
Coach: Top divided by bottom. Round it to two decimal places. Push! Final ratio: 3.87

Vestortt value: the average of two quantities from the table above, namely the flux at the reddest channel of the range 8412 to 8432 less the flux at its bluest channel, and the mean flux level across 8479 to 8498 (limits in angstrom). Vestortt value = 5.8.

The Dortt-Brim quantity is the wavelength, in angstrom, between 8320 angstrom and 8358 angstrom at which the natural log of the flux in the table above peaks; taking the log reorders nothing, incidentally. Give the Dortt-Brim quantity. 8356.46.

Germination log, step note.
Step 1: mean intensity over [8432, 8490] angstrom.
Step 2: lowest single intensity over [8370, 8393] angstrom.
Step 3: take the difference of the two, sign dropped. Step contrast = 1.15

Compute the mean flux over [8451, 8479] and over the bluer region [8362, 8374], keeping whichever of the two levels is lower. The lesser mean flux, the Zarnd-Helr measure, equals 10.3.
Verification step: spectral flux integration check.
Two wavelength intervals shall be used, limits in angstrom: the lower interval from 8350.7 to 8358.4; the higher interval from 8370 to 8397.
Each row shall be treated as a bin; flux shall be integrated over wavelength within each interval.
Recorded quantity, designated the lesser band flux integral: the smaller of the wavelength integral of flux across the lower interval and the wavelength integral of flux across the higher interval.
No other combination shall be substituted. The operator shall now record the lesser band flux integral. 92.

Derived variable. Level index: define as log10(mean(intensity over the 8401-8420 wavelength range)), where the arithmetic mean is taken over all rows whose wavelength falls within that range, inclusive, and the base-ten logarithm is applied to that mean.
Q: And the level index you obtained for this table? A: 1.049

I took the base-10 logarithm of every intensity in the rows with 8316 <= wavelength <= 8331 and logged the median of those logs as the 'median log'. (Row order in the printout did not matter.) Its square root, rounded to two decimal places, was 1.01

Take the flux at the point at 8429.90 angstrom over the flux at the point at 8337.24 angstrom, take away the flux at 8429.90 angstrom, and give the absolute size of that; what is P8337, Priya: 9.63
